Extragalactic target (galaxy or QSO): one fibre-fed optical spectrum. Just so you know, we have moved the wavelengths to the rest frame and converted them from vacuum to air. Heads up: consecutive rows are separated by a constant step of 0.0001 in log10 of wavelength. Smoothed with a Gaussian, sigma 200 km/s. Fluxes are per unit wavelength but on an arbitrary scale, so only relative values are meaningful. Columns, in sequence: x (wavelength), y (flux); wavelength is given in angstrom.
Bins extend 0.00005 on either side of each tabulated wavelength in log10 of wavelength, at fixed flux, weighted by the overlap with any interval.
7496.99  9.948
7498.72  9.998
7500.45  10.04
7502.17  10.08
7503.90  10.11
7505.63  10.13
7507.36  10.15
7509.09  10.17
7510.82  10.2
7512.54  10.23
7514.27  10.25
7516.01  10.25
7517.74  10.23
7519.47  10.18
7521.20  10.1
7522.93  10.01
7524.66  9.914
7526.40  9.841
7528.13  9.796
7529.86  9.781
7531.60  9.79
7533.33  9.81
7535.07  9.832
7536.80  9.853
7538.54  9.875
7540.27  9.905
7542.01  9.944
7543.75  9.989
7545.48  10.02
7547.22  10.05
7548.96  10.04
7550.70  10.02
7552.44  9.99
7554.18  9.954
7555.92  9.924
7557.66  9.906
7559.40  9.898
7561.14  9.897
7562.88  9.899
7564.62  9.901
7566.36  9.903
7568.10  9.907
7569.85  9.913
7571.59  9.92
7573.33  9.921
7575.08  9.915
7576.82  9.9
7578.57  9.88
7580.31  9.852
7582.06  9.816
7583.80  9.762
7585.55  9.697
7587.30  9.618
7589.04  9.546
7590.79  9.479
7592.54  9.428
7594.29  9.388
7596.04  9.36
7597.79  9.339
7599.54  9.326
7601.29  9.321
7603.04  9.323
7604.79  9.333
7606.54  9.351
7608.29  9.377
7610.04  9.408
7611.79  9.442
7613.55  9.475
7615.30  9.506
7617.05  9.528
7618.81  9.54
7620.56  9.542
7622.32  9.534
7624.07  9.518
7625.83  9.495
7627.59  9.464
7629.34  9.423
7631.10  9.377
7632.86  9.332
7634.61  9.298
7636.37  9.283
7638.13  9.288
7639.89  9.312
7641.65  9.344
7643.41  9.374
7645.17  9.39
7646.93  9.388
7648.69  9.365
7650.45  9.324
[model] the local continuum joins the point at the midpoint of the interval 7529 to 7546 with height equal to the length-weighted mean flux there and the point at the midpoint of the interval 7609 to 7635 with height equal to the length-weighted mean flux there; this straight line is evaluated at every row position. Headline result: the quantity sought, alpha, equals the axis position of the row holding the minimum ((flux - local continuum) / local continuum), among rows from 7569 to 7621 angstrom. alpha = 7599.54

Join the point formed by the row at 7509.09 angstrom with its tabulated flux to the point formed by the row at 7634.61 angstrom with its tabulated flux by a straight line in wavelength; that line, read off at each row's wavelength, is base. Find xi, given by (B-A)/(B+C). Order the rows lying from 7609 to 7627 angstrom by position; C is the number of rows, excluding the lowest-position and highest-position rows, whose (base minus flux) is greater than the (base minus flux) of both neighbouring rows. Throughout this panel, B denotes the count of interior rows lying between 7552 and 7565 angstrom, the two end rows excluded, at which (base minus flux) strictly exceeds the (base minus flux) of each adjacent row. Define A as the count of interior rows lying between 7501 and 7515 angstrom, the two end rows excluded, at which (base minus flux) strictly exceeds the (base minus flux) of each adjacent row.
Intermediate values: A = 0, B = 1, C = 0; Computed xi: 1.00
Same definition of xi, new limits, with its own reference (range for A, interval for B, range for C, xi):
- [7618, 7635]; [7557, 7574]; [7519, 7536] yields 0.00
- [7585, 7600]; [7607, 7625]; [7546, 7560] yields 0.00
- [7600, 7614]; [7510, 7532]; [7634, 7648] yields 0.50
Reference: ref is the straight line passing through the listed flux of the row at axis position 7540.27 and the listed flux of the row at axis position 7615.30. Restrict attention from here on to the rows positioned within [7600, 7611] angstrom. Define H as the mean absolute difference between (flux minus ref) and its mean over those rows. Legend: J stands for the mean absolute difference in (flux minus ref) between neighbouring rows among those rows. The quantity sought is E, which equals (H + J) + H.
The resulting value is 0.108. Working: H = 0.040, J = 0.027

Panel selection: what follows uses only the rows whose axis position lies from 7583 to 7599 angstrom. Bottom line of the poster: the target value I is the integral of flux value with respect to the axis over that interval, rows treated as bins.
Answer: 152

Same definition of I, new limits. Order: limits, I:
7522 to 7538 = 158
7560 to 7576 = 159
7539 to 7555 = 160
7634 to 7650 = 149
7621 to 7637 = 151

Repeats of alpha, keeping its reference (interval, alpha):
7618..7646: 7636.37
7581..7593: 7592.54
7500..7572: 7529.86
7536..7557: 7536.80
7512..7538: 7529.86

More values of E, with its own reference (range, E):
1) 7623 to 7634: 0.115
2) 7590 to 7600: 0.086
